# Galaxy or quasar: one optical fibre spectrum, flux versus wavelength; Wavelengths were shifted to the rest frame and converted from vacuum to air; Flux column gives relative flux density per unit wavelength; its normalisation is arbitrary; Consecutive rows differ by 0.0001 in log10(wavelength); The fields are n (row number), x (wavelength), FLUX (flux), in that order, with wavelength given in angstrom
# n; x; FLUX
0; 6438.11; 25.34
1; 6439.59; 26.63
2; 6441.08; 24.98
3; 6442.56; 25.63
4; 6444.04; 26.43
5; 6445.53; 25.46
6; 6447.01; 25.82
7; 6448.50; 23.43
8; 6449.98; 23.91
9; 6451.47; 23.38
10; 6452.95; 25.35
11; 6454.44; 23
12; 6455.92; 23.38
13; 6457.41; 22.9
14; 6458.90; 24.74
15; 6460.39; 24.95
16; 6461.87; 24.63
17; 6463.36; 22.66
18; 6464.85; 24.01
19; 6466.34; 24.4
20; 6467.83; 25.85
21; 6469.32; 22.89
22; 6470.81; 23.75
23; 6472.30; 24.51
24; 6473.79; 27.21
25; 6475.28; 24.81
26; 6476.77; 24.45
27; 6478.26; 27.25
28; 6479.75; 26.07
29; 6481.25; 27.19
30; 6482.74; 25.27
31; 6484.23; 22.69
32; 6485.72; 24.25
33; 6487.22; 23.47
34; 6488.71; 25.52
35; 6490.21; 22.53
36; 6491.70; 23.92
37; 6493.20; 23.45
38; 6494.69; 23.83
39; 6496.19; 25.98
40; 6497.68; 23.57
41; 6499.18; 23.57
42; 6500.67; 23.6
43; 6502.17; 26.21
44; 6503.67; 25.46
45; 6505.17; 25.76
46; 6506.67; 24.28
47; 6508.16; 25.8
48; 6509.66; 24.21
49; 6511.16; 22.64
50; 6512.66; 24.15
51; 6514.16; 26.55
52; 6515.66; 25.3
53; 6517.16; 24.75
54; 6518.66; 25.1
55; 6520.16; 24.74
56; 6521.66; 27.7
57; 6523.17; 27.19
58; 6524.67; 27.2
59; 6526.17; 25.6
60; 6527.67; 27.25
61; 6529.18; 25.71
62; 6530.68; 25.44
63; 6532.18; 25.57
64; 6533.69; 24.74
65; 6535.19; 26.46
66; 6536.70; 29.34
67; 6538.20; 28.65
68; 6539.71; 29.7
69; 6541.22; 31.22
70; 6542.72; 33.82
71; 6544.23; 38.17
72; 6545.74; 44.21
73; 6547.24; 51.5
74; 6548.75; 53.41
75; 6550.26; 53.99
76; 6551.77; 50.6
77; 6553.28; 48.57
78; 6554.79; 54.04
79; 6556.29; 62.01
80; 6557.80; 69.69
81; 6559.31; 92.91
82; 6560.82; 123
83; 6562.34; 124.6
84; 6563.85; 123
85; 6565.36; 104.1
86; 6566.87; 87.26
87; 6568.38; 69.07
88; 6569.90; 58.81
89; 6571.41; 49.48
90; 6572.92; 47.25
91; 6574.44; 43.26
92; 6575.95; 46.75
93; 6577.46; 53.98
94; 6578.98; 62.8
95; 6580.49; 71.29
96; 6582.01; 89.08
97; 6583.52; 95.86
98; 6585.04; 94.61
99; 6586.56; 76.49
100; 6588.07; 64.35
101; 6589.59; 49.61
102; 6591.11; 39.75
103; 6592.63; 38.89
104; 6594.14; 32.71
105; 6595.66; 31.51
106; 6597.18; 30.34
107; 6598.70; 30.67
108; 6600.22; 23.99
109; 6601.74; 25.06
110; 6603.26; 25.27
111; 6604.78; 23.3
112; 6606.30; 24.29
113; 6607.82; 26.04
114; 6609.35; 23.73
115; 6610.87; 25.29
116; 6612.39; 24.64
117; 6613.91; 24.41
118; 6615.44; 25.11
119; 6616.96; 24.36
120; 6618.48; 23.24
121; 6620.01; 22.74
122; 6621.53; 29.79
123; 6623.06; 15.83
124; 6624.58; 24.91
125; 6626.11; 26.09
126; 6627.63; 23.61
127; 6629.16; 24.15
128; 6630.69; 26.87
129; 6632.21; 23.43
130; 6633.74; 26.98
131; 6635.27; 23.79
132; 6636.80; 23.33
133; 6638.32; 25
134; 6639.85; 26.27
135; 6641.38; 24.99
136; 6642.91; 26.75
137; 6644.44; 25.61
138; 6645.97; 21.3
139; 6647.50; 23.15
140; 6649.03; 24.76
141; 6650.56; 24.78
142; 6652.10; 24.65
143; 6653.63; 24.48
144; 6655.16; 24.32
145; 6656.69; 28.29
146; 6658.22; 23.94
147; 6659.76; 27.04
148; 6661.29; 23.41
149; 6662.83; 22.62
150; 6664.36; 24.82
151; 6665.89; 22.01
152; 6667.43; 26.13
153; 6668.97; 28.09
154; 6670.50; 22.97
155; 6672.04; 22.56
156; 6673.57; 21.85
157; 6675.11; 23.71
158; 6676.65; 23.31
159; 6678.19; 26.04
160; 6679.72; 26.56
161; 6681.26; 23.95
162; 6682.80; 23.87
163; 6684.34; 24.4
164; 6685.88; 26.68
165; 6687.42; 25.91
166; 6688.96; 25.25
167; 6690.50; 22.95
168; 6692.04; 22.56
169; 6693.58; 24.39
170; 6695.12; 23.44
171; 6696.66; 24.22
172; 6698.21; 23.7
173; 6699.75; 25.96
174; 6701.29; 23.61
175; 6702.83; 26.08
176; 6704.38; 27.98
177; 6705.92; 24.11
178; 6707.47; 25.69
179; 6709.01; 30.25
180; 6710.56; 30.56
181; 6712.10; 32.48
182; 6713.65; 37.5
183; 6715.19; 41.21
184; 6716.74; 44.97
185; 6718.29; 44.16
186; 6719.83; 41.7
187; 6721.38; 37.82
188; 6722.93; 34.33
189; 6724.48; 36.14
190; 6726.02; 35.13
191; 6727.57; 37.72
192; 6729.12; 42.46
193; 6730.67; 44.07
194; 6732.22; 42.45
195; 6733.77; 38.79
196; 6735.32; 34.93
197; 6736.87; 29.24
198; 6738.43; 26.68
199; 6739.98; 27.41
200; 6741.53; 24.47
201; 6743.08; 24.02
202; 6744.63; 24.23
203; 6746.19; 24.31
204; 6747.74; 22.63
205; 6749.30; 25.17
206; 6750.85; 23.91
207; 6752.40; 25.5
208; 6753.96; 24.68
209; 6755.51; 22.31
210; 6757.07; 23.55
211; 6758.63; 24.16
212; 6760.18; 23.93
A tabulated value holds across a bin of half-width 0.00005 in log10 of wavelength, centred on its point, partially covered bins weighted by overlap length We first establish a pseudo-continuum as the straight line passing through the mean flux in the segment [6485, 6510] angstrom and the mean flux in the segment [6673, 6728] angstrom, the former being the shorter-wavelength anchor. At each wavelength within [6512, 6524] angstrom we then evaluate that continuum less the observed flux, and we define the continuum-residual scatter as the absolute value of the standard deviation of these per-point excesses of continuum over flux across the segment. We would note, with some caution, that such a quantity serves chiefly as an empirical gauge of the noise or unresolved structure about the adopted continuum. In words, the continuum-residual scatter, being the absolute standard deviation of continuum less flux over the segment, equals 1.2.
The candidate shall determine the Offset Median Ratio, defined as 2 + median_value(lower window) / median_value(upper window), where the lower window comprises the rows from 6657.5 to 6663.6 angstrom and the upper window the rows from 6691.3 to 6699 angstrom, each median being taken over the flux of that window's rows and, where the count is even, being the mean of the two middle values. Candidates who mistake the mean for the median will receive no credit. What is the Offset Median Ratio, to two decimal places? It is 3.00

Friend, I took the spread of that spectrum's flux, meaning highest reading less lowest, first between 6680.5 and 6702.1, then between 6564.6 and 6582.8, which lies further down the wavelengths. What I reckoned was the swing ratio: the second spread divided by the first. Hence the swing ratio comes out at 15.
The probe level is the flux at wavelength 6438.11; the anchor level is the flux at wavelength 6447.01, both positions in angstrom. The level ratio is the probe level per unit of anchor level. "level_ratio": 1.0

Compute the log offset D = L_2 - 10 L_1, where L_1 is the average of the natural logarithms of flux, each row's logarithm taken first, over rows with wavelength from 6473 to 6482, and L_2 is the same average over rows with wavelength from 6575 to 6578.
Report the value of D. -28.7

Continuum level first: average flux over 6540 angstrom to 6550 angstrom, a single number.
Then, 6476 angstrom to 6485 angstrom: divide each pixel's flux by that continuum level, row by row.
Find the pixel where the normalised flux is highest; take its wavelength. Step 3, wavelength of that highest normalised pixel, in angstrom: 6478.26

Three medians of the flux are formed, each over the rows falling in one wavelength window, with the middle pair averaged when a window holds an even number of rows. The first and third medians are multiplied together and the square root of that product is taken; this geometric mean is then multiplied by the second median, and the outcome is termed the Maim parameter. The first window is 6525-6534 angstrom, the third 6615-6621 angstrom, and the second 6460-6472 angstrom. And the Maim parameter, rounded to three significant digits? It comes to 597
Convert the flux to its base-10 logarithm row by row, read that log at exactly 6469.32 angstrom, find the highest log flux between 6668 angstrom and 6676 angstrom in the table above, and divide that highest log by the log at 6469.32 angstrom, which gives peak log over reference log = 1.065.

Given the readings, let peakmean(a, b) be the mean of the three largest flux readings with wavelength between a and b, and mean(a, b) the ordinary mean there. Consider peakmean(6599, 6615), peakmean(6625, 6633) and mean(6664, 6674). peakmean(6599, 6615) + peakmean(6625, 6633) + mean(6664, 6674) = 75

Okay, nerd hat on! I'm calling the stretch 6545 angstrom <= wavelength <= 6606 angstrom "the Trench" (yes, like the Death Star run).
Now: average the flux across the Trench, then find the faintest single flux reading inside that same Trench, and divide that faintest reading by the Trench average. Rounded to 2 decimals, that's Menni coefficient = 0.39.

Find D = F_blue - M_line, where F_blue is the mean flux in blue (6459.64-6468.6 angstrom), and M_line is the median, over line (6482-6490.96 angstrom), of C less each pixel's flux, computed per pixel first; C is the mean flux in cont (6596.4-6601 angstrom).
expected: 20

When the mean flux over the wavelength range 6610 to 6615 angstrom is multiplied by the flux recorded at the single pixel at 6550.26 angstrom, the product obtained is 1338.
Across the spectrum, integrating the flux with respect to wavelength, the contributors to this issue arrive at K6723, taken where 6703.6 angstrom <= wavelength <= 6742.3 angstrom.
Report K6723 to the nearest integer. 1350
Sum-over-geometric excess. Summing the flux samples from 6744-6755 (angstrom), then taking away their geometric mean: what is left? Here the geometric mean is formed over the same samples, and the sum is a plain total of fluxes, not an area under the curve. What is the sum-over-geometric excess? 146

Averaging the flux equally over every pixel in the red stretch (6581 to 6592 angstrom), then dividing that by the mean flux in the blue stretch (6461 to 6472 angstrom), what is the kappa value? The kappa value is 3.0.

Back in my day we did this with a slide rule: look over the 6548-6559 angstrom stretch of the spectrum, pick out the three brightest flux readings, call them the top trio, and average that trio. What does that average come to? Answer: 62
